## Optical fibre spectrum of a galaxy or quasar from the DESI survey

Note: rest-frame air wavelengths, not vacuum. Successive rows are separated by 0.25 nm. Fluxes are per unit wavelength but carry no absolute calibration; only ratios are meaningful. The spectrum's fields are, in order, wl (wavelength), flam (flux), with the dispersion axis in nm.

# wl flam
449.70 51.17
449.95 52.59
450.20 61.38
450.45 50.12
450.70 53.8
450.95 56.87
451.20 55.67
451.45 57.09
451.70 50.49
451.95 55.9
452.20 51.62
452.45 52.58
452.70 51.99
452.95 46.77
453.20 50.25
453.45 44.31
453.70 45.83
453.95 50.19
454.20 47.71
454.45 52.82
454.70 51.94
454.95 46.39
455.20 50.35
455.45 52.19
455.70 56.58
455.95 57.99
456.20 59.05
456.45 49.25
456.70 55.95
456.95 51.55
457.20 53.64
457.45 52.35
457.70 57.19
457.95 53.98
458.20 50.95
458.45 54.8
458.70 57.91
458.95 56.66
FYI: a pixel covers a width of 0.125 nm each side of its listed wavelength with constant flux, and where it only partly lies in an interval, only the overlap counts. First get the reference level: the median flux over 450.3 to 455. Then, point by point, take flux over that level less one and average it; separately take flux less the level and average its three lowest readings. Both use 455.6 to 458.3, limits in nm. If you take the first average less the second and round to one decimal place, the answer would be 1.1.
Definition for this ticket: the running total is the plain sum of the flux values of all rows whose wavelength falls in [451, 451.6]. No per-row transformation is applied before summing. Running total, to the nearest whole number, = 113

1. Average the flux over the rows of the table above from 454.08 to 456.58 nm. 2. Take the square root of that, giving 7.24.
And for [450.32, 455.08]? 7.15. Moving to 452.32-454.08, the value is 6.99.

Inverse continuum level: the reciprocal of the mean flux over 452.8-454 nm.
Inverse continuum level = 0.0211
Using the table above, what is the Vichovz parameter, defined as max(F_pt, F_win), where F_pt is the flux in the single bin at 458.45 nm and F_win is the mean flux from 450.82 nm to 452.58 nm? 54.8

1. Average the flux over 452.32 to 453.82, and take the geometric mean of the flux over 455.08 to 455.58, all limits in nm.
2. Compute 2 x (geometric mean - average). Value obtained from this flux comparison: 5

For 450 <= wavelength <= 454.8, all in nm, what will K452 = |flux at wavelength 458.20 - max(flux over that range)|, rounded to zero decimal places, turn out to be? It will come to 10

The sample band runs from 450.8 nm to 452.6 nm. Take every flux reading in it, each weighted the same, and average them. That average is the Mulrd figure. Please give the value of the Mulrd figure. 54.3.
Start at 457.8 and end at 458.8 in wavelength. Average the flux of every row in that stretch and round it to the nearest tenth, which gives 54.4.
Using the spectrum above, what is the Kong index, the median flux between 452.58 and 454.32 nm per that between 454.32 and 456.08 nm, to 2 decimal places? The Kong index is 0.91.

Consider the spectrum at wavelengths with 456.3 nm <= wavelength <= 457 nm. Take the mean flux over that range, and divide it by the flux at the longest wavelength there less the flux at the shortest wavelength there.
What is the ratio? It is 23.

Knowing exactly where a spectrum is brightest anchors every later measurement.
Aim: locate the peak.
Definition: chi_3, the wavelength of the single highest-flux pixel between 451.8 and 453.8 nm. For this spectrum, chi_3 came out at 451.95 nm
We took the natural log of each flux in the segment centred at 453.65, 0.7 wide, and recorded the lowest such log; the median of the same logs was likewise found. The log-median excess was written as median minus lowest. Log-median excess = 0.03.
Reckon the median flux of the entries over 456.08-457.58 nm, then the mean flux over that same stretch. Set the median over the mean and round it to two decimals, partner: 0.99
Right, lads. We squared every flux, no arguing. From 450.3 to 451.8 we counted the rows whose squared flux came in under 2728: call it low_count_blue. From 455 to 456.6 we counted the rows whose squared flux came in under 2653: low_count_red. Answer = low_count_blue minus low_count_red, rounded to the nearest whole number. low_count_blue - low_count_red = 0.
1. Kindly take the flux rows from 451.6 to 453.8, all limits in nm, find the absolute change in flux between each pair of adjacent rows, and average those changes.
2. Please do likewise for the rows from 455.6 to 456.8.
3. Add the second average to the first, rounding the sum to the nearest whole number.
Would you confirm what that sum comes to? 8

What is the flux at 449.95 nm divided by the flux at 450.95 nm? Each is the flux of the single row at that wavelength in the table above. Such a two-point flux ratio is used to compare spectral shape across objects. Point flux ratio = 0.925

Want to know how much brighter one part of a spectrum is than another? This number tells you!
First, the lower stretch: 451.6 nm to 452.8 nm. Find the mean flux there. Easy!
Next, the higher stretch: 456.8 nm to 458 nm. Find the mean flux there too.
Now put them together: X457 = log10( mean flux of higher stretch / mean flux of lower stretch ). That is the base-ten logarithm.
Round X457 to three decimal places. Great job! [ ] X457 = 0.010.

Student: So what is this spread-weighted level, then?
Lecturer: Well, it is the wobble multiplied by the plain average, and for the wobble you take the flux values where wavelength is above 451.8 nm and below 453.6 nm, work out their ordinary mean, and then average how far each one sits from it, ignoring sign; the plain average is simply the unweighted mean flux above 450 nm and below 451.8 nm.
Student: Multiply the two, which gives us 159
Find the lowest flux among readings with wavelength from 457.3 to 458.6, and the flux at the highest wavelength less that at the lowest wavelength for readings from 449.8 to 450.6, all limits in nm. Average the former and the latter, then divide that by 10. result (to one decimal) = 2.4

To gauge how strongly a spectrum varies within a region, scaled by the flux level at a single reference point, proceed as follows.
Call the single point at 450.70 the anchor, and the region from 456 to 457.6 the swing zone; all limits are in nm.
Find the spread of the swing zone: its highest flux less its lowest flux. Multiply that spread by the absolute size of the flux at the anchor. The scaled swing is 527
